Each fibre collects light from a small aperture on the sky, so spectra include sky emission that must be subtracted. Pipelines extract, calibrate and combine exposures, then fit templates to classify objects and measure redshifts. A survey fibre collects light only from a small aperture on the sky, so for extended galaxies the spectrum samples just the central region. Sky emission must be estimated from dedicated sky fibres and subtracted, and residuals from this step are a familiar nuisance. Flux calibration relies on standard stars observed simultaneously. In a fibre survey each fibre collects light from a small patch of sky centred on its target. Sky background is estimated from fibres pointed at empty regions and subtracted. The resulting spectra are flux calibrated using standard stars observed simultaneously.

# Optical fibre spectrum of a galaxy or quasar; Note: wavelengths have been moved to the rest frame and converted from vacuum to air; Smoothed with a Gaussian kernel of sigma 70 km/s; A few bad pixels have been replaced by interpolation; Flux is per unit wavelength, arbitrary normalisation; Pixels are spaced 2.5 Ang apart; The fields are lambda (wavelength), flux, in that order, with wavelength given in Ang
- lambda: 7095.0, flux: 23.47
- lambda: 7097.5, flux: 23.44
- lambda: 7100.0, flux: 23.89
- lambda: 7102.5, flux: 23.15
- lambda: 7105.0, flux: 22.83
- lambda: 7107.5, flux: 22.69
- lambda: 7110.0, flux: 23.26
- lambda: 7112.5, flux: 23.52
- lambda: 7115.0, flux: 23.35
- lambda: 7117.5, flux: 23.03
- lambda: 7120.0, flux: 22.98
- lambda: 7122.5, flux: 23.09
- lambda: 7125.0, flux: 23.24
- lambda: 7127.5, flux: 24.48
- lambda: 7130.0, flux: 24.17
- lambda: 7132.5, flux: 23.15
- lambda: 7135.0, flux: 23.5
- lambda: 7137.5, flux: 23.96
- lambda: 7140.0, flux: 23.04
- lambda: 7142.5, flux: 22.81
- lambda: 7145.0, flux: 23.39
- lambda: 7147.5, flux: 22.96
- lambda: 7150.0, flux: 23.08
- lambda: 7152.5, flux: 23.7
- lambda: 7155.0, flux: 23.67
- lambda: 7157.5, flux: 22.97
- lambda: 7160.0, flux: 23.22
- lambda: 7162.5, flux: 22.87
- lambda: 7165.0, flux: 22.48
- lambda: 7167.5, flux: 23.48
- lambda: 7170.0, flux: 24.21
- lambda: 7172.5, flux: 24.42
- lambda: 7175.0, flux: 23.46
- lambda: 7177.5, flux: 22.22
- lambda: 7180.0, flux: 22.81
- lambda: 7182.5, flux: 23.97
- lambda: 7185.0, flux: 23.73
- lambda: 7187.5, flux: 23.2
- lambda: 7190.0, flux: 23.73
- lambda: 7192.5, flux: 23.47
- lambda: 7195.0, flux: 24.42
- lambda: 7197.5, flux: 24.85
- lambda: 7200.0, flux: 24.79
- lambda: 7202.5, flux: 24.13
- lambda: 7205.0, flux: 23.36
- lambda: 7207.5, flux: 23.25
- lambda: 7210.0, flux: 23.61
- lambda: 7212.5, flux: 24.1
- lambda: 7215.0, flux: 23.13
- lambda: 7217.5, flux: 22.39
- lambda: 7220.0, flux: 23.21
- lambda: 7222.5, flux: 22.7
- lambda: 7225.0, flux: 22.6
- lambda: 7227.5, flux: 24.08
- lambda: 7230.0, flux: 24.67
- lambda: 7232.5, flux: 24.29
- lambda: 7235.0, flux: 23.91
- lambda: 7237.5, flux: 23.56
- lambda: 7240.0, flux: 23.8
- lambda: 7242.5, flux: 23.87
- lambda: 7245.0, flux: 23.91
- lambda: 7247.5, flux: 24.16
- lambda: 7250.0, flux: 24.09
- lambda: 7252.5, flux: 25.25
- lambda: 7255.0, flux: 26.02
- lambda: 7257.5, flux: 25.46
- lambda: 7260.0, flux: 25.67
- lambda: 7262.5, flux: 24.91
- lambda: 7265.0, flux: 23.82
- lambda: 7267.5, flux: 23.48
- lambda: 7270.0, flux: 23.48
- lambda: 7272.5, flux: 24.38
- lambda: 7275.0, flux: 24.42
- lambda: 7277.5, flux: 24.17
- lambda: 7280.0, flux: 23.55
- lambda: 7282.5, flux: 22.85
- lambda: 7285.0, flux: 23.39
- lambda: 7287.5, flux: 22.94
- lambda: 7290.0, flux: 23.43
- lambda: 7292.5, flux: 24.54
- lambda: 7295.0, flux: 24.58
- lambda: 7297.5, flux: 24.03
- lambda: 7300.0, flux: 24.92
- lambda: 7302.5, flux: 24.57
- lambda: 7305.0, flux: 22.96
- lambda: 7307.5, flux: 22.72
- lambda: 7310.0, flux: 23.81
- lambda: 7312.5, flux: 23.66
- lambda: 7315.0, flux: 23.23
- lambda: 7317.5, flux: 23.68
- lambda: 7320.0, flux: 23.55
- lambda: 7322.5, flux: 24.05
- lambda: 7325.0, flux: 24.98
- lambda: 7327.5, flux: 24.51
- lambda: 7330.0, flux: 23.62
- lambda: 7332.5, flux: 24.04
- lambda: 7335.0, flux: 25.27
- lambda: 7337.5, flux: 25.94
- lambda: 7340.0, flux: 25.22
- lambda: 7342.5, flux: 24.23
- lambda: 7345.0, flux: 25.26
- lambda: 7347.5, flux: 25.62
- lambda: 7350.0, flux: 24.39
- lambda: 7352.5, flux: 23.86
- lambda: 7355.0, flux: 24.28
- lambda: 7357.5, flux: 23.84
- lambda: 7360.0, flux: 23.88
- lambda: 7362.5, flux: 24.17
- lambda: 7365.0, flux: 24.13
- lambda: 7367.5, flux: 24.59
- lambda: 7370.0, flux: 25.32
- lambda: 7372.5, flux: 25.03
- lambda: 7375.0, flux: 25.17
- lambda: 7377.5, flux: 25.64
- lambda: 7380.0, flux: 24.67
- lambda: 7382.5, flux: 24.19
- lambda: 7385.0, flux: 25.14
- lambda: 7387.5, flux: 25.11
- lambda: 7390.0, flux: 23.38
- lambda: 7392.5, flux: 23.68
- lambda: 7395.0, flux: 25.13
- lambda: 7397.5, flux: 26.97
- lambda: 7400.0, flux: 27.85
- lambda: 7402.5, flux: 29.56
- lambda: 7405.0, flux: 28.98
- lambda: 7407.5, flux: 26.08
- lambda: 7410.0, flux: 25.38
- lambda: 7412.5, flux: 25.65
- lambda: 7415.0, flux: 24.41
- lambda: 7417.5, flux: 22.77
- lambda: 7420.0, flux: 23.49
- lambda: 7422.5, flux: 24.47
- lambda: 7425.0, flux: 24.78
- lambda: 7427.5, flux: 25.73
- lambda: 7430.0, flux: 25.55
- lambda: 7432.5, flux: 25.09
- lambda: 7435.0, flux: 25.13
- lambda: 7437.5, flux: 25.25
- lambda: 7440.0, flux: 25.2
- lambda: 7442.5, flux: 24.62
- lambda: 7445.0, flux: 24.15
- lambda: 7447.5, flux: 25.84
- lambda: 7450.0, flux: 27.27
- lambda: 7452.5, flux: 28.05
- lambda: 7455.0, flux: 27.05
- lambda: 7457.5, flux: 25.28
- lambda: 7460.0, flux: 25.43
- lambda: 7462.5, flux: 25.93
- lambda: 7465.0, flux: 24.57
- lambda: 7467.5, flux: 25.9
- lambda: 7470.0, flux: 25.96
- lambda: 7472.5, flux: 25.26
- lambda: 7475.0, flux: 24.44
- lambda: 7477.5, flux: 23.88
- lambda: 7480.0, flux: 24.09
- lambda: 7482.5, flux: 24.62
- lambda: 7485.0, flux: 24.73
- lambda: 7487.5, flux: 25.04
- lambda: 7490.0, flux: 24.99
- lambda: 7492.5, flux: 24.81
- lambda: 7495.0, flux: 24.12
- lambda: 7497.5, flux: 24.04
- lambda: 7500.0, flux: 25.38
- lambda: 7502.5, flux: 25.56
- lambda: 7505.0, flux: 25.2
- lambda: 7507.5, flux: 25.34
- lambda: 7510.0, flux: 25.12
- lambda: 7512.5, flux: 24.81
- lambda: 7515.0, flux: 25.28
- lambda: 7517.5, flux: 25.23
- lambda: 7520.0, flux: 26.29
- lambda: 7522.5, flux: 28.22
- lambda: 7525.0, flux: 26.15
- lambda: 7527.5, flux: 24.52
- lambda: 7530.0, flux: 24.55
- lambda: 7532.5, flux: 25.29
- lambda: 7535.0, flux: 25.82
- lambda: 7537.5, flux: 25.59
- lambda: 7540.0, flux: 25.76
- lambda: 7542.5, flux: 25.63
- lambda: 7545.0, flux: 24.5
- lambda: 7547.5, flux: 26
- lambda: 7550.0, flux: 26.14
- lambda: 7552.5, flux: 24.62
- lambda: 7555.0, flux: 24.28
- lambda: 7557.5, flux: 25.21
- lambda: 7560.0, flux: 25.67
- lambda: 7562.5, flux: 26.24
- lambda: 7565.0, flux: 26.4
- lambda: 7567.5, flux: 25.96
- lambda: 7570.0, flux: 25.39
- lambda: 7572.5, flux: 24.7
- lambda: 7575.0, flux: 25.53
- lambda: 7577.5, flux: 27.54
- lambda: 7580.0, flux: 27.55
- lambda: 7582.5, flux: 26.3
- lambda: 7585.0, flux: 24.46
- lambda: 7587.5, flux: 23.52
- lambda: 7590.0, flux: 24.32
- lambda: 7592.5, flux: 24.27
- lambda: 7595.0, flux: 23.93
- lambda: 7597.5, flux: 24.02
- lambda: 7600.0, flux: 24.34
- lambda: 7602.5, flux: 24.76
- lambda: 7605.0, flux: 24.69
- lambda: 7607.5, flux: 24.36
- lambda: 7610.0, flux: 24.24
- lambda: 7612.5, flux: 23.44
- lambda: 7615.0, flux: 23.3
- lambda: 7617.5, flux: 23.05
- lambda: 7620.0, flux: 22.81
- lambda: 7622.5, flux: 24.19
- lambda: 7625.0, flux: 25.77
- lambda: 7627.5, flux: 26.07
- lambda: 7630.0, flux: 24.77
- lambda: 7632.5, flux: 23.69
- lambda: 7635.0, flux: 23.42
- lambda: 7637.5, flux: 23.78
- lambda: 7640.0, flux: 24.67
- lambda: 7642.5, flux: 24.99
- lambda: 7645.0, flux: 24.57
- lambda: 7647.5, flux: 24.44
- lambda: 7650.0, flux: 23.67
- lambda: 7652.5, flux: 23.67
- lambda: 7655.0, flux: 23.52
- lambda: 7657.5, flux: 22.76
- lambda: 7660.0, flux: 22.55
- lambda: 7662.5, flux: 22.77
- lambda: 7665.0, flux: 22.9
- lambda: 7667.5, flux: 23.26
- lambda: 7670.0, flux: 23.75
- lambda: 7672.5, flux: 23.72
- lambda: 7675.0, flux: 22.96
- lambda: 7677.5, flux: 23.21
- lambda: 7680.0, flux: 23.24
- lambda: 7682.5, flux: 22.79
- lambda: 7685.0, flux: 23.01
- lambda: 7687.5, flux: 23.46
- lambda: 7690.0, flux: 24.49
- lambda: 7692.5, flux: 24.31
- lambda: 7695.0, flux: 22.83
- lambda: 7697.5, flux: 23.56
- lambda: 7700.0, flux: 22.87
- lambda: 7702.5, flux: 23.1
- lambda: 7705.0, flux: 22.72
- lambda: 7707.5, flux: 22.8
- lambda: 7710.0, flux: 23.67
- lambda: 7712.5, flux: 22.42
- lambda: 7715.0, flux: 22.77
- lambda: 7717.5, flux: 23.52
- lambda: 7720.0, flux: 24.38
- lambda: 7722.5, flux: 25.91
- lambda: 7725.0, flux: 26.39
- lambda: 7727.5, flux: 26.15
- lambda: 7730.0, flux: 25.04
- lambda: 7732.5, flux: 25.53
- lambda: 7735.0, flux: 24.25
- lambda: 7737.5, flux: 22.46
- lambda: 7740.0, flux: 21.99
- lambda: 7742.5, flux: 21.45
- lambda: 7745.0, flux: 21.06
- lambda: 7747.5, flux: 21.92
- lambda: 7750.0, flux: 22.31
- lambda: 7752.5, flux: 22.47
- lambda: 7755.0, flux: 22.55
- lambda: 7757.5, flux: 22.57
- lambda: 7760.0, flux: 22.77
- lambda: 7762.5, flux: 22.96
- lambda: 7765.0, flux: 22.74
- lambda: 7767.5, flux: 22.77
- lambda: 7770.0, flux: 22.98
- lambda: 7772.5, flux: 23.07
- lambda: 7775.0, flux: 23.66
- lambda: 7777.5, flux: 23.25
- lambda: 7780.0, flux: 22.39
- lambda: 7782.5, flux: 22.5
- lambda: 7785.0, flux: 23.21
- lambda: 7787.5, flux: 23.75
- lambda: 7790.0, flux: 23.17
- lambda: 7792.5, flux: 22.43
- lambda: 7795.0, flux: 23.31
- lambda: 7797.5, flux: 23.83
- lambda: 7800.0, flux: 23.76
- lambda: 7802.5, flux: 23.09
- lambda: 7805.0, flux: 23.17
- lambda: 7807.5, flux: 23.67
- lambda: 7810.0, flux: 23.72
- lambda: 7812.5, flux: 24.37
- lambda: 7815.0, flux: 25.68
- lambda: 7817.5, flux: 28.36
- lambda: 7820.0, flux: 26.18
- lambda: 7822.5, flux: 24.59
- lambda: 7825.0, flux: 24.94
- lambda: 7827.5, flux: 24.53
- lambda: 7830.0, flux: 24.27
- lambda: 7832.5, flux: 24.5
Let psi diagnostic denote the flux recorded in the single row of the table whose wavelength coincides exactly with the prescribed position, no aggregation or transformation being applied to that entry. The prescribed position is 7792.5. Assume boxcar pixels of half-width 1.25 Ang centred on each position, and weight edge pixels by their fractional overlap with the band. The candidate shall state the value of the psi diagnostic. 22.43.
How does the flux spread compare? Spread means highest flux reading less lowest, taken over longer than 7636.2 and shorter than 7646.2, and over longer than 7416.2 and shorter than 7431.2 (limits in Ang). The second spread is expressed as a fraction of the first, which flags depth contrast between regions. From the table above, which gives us 2.4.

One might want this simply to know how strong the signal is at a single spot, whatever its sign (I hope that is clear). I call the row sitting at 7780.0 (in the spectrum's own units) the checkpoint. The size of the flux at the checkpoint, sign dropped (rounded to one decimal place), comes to 22.4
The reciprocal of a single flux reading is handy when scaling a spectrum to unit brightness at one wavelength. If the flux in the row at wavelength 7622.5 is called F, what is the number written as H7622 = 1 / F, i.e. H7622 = 0.0413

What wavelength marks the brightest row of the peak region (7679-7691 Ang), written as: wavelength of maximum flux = 7690.0 Ang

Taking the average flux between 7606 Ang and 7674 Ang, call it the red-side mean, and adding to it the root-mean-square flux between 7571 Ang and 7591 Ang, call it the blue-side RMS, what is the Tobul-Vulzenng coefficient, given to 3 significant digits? 49.4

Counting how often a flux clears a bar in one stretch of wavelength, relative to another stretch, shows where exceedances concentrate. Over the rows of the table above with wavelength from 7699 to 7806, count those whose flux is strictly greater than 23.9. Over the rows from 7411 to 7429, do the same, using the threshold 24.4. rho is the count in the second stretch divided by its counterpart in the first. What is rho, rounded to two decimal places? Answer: 0.71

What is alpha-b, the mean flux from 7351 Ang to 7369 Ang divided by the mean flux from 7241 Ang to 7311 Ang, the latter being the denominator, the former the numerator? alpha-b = 1.00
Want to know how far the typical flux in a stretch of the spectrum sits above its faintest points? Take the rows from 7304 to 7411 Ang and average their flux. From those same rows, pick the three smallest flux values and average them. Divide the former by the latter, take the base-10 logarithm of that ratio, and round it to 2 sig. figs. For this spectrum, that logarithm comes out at 0.033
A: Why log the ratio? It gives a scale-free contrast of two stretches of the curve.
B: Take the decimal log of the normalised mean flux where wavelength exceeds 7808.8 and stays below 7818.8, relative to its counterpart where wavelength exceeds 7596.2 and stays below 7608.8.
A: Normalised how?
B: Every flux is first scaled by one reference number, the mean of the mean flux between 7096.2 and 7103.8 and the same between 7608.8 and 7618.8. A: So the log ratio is 0.019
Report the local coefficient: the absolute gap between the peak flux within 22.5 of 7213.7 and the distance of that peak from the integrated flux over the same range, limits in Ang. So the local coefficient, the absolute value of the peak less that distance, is 1018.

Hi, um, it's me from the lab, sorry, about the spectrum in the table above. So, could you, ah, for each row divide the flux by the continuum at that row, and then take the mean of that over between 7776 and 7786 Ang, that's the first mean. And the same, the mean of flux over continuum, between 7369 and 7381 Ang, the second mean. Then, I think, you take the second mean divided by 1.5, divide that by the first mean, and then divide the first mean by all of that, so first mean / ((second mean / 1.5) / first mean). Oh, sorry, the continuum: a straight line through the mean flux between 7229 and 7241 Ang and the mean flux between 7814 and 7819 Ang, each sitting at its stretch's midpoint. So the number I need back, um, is 1.07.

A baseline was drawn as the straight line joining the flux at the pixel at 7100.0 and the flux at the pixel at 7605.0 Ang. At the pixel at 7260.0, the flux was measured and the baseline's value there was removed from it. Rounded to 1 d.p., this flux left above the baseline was 1.5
